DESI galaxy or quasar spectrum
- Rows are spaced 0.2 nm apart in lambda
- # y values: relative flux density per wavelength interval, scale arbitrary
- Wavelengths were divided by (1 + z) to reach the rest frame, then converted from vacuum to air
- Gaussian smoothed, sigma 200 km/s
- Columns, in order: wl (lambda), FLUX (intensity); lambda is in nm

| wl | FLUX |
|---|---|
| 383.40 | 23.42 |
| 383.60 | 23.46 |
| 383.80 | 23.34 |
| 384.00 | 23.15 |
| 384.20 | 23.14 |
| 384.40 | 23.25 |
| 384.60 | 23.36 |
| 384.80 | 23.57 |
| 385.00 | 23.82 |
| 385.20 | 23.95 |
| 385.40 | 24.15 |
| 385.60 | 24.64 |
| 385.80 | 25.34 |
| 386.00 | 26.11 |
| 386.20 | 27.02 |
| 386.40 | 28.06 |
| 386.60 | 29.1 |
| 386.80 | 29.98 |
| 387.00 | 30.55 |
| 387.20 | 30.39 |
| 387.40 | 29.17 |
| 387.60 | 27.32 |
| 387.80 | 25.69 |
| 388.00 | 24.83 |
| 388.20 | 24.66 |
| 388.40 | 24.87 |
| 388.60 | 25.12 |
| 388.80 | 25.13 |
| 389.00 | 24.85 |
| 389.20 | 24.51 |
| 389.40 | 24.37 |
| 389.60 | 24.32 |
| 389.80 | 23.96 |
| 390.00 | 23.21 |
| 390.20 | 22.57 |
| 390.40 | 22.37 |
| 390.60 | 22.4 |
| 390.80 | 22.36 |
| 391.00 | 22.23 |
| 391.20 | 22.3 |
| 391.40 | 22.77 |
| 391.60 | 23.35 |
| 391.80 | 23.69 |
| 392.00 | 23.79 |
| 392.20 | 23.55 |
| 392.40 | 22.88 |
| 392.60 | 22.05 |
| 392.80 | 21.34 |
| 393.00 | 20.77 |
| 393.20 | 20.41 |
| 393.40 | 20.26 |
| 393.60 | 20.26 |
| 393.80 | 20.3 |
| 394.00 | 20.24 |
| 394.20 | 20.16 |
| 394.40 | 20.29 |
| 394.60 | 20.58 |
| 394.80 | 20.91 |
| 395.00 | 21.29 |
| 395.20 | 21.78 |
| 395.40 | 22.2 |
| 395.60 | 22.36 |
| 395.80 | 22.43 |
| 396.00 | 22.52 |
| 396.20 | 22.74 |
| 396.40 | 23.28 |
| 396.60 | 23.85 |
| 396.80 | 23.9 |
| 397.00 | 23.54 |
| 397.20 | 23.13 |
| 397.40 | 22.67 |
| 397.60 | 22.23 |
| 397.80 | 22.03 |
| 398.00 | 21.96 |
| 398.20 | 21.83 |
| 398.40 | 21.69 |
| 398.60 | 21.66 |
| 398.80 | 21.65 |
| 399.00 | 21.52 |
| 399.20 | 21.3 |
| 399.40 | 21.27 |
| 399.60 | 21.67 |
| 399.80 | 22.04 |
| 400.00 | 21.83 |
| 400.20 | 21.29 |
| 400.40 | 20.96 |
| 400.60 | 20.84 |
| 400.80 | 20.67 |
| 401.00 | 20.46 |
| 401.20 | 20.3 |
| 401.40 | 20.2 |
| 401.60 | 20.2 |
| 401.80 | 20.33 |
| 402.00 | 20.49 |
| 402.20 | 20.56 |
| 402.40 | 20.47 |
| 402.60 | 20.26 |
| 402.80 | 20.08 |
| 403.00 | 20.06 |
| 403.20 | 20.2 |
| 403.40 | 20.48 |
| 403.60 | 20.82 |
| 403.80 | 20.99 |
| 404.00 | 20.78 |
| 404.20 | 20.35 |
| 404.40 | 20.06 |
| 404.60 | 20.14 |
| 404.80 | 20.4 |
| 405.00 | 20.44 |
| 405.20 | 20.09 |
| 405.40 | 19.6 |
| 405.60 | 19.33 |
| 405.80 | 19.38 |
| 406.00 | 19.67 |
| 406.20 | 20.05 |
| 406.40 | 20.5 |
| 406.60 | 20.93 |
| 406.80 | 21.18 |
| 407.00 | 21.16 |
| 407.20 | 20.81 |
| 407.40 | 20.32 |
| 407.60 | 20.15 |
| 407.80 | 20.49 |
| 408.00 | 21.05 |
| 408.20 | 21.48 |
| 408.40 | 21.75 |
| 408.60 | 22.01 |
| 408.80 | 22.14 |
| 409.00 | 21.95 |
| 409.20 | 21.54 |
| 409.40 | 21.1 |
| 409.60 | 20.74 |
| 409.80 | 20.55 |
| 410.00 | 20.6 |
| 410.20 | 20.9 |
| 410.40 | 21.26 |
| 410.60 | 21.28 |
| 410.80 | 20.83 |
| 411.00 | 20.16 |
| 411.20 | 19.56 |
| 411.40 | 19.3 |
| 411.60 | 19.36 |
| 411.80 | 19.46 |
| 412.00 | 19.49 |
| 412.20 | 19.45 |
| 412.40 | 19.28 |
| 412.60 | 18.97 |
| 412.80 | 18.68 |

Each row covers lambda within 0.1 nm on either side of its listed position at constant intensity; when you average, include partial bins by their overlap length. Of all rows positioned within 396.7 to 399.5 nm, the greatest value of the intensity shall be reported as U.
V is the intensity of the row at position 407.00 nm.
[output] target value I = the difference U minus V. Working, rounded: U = 23.9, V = 21.16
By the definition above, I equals 2.7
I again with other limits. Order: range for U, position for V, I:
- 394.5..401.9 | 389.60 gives -0.4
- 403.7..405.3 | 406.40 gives 0.5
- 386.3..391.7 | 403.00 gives 10.5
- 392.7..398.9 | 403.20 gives 3.7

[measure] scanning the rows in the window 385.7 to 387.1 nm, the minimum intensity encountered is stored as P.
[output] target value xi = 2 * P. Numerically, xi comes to 50.7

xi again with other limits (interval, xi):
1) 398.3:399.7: 42.5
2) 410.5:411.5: 38.6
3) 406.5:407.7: 40.3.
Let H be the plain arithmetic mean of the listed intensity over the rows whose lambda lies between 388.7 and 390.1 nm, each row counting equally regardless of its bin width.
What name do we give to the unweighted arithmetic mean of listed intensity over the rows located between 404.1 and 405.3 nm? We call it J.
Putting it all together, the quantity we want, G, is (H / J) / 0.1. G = 12.0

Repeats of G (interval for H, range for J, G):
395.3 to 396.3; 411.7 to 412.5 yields 11.6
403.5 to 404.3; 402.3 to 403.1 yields 10.3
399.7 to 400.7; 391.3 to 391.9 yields 9.2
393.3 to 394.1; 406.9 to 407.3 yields 9.7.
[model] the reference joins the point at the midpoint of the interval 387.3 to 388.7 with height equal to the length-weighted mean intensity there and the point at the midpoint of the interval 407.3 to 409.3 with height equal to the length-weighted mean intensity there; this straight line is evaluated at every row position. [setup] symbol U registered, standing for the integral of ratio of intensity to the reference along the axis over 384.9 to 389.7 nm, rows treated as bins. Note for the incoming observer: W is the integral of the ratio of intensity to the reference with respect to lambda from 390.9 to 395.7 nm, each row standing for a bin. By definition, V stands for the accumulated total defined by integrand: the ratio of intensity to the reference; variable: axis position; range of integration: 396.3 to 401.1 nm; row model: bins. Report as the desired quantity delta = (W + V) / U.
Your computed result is 1.81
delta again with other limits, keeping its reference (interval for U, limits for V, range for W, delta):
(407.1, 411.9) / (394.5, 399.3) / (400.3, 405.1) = 1.86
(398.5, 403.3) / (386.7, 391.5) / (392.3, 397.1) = 2.05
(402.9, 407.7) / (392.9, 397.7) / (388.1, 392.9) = 1.97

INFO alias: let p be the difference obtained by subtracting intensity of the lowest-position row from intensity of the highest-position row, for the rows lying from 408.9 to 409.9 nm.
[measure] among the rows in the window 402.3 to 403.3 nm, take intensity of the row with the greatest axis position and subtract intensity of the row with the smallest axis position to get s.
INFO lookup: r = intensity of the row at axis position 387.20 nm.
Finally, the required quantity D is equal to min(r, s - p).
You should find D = 1.1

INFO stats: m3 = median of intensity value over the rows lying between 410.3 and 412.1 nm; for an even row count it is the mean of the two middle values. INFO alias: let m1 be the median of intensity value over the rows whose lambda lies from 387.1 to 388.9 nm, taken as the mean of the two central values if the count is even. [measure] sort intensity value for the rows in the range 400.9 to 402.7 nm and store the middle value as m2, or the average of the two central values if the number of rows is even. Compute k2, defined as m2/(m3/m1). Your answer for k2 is 26.1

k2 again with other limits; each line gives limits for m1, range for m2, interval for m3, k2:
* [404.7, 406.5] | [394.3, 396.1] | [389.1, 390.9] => 18.8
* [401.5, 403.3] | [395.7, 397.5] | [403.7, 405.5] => 23.0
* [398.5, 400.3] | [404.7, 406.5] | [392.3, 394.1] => 21.3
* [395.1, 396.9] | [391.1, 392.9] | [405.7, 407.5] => 25.1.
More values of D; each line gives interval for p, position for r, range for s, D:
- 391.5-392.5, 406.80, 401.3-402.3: 0.8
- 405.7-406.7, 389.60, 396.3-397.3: -1.7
